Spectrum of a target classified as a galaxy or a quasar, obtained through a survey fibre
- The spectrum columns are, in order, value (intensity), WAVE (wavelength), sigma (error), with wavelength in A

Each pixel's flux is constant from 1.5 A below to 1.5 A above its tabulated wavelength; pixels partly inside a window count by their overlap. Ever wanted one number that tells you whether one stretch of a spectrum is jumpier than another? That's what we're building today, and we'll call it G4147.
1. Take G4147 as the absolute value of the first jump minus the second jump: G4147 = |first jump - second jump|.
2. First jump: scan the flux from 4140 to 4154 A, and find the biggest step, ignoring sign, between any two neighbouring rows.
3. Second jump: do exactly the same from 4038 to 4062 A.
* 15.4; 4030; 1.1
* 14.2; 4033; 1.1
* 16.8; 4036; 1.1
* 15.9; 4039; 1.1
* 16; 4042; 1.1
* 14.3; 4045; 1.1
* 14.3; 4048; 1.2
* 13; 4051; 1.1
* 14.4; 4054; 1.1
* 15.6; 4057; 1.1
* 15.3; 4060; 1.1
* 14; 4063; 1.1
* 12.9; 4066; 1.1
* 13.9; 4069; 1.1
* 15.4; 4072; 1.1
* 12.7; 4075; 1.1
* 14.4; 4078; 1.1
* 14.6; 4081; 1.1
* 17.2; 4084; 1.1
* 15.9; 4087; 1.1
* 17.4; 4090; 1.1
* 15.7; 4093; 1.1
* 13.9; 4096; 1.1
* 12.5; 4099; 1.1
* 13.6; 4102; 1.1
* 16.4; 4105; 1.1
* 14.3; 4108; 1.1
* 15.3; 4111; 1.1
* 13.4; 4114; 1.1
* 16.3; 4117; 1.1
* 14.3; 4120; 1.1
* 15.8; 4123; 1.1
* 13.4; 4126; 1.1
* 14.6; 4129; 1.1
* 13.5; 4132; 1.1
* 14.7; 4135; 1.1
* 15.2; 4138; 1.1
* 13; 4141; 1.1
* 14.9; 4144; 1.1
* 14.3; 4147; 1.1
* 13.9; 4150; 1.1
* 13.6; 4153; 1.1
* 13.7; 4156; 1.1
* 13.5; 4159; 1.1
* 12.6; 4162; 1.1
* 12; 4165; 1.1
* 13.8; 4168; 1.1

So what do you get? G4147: 0.20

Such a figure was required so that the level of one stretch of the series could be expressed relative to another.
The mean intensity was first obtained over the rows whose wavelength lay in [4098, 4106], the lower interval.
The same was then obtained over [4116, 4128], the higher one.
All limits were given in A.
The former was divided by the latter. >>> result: 0.95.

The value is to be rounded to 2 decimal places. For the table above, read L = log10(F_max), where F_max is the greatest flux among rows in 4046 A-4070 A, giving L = 1.19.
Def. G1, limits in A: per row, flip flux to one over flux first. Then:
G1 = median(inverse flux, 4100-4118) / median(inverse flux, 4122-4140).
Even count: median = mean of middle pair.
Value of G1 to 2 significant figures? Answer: 0.99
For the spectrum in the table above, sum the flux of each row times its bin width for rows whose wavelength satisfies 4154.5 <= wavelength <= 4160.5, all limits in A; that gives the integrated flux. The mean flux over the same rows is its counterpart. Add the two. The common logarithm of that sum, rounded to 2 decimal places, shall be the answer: 1.98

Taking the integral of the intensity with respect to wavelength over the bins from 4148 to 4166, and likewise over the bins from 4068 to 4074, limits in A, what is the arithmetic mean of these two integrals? 163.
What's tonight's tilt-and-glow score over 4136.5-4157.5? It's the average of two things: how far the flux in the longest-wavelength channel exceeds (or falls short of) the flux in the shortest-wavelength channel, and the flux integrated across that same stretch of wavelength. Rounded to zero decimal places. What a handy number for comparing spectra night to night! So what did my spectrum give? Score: 147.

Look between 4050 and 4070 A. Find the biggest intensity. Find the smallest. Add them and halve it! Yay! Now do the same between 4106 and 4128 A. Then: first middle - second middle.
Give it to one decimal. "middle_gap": -0.6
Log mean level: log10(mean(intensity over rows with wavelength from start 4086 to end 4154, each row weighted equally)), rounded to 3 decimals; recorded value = 1.164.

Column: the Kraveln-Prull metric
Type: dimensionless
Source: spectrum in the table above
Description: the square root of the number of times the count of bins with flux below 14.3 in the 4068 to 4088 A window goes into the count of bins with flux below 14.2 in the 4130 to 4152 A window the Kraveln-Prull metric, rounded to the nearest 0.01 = 1.22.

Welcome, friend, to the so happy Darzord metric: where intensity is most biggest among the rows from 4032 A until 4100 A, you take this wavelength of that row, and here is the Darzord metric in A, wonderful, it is 4090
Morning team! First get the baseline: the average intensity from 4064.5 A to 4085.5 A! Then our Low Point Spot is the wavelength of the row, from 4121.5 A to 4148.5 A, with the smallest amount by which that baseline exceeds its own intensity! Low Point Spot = 4123 A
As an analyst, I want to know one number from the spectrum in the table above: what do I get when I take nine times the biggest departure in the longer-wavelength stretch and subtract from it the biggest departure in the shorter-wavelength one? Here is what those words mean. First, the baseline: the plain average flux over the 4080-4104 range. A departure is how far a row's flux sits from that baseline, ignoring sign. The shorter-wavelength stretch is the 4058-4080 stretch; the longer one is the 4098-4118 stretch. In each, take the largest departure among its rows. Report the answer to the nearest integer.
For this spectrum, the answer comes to 21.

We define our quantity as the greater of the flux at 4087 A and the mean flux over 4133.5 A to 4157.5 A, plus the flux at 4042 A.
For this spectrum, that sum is 31.9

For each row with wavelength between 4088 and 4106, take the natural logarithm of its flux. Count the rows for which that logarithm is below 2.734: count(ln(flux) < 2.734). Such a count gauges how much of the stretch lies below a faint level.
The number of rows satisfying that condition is 3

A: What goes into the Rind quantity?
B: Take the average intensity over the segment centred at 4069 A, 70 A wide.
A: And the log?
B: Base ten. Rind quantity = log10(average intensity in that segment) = 1.17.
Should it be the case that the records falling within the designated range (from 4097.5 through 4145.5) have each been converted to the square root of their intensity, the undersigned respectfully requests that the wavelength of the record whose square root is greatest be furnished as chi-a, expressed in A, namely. 4105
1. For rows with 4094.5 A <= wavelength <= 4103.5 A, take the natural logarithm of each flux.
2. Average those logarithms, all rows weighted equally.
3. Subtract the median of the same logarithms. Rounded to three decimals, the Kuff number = -0.021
